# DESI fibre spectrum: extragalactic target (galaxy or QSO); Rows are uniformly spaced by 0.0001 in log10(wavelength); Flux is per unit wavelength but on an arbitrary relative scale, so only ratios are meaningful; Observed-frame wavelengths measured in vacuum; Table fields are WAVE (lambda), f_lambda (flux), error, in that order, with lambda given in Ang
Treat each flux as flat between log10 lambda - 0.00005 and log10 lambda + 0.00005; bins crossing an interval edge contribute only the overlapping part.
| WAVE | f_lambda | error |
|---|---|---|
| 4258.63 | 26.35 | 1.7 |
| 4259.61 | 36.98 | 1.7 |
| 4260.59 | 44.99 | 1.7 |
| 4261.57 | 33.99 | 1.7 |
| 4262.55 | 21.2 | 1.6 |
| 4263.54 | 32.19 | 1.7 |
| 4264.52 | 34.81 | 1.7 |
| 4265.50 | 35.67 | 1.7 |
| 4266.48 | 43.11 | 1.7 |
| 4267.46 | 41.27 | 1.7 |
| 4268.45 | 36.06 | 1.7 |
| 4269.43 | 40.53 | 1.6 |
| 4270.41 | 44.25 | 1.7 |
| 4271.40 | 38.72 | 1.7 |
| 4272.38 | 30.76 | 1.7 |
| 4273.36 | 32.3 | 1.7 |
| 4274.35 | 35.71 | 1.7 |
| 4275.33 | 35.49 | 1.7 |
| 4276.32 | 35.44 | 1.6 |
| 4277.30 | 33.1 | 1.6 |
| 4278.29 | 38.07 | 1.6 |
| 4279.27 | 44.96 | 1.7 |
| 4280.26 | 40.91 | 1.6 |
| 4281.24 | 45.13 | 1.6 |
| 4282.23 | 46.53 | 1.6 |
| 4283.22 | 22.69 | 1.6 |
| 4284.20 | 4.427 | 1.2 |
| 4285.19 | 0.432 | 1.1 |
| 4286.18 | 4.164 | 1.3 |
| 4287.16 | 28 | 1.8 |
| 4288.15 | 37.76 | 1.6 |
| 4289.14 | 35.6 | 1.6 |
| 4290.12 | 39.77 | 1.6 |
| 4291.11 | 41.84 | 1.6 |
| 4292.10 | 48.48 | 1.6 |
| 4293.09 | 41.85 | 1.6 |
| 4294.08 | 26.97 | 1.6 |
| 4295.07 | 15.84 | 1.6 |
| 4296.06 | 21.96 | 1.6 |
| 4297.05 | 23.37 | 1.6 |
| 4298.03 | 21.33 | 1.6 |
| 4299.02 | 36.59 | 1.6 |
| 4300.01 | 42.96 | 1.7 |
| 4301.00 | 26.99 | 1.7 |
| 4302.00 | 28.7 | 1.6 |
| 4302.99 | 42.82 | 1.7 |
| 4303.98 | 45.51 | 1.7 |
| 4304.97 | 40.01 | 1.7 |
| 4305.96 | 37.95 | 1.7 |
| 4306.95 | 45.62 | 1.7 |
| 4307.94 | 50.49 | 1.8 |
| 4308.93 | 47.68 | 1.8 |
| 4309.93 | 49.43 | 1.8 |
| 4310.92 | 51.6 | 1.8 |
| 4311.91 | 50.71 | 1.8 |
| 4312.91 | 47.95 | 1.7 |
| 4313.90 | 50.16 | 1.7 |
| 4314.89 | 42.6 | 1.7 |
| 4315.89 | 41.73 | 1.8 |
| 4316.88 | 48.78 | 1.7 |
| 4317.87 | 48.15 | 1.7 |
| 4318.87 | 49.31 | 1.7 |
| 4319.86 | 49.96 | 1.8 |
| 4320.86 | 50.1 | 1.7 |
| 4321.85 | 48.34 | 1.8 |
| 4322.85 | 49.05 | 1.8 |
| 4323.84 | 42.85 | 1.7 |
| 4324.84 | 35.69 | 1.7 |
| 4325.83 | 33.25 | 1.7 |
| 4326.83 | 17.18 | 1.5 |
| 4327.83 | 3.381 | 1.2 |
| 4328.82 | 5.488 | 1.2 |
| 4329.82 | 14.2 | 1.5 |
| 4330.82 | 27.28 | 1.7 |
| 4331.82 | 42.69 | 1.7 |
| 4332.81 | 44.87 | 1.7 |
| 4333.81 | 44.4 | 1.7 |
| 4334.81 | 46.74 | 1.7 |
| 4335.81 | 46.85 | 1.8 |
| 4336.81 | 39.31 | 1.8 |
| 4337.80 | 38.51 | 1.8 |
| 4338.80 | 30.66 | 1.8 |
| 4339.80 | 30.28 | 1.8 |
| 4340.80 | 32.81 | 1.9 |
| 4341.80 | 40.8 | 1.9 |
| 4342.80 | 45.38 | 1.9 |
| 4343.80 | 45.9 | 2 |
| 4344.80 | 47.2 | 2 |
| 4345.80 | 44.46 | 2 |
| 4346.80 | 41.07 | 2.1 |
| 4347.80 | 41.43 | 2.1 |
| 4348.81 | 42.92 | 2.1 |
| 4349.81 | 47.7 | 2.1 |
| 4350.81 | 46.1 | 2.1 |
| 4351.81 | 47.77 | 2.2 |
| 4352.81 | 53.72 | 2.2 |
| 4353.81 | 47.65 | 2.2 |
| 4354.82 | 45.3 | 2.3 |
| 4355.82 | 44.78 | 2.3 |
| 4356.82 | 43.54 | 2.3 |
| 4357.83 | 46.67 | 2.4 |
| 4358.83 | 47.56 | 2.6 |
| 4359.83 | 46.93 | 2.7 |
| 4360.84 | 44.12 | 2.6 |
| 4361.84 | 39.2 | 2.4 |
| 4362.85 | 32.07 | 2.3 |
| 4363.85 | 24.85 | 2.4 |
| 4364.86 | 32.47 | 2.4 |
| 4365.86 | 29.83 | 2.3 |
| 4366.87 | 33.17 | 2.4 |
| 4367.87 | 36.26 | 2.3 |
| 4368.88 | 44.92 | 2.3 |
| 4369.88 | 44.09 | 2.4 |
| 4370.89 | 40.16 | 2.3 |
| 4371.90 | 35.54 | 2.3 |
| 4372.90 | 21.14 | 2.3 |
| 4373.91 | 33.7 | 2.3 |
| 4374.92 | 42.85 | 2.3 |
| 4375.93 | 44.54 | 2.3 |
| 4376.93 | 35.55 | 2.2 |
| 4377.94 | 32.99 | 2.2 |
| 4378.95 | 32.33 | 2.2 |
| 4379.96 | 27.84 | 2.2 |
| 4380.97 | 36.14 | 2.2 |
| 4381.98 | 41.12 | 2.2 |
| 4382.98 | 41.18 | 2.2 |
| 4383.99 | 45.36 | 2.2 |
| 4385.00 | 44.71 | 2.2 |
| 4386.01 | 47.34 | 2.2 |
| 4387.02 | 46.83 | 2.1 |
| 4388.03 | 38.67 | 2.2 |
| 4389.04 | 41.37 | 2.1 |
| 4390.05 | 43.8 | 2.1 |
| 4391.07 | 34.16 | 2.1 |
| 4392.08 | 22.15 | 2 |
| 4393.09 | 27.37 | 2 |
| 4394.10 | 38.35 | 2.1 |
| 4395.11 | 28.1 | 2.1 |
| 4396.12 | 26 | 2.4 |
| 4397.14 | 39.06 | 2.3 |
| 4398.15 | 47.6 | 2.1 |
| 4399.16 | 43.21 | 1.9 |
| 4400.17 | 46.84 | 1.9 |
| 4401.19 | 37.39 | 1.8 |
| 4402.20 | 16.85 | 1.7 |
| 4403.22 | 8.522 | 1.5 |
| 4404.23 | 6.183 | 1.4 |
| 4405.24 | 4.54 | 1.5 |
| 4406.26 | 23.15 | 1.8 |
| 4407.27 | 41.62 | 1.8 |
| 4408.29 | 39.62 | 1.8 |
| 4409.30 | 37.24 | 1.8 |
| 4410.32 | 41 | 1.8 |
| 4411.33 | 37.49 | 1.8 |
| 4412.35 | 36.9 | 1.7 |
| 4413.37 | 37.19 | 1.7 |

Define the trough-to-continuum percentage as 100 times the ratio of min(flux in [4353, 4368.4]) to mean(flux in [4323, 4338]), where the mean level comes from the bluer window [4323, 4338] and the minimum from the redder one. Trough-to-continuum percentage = 77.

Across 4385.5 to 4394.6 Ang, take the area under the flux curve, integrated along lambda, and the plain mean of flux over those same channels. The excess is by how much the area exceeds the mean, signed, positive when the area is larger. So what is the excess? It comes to 306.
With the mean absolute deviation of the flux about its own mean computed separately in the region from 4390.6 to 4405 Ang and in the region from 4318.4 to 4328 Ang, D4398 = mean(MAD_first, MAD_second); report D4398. 12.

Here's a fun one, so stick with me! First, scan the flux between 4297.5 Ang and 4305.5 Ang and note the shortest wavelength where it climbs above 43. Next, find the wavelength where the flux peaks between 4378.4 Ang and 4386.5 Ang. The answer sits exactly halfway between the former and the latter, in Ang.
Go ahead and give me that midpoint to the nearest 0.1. 4345.0 Ang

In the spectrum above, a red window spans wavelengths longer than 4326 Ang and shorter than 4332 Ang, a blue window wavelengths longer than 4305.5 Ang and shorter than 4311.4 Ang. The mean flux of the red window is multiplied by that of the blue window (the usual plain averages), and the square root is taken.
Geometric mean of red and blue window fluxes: 29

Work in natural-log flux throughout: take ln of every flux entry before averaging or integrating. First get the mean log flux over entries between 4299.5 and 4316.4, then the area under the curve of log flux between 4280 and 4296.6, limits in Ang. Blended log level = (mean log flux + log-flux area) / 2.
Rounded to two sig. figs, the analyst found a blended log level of 27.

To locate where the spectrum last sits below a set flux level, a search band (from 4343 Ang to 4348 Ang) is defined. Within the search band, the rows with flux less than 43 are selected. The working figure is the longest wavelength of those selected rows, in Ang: 4347.80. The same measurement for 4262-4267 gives 4265.50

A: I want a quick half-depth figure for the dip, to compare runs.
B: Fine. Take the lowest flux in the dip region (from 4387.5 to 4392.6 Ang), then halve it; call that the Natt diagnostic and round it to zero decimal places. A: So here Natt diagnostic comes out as 11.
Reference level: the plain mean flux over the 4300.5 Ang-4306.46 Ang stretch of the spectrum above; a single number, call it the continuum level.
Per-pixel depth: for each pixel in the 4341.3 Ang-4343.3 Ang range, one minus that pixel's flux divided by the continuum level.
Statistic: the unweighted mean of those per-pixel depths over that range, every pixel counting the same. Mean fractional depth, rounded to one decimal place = -0.2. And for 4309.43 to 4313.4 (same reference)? -0.3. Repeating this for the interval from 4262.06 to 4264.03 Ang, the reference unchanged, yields 0.3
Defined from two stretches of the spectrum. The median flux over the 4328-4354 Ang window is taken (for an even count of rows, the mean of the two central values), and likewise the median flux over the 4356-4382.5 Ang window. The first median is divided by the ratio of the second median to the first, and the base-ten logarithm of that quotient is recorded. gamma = 1.72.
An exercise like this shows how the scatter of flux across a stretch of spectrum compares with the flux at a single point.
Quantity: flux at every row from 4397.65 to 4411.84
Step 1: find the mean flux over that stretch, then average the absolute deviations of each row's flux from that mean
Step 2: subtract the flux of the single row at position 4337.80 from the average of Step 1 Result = -25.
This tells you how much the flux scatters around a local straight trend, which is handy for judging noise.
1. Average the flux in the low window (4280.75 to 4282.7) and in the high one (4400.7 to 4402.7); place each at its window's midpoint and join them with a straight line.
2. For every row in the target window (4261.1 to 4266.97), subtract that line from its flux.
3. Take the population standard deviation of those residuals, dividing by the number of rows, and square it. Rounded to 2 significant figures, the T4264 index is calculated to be 44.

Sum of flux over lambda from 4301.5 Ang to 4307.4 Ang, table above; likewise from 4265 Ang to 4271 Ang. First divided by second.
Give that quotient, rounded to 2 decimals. 1.00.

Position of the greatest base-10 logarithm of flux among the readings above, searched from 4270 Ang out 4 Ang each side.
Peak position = 4270.41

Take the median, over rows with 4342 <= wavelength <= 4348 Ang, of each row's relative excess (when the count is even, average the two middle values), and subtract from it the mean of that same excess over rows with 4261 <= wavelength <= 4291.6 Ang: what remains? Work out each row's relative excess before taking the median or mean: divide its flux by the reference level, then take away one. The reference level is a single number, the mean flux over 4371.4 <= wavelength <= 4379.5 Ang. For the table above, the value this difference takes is 0.331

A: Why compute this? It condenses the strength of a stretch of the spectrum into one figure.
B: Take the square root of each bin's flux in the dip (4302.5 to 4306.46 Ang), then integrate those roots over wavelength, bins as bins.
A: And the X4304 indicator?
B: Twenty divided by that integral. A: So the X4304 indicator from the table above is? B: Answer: 0.783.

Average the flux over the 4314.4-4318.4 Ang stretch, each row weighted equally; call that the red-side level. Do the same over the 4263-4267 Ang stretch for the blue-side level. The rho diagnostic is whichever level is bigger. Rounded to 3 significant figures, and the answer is 45.3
